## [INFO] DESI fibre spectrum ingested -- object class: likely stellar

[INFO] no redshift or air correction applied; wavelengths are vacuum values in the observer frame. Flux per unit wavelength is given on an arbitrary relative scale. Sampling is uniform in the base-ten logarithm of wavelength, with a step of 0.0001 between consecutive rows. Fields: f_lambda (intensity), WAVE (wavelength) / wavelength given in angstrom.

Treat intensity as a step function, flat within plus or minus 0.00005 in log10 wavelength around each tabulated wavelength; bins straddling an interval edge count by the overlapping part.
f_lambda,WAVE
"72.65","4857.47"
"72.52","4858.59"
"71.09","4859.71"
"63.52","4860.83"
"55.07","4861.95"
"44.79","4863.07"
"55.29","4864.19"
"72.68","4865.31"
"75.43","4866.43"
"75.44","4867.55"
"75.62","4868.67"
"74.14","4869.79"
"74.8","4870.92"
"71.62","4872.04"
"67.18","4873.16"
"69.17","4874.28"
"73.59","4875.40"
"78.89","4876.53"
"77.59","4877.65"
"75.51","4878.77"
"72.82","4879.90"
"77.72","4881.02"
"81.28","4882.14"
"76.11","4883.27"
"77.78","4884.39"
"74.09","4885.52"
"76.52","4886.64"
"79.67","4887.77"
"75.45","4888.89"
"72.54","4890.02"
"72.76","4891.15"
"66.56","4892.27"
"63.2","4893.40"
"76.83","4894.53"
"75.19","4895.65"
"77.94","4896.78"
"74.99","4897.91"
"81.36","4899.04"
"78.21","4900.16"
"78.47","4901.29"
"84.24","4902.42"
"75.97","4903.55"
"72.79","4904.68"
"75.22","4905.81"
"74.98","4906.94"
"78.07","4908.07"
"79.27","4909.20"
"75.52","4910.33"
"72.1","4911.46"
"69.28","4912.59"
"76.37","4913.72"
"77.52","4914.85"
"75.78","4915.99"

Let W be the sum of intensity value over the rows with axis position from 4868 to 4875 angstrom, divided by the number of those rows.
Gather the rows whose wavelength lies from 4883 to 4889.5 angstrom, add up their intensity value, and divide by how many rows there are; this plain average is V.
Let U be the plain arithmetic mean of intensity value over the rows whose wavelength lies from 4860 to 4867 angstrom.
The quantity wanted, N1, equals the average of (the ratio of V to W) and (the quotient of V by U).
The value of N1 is 1.16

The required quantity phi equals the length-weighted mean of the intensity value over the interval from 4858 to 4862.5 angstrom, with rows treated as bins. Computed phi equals 66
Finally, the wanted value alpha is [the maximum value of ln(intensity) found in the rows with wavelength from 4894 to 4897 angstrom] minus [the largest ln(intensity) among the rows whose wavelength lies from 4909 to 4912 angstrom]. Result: -0.02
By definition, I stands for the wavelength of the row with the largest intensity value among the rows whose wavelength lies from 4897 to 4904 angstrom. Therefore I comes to 4902.42 angstrom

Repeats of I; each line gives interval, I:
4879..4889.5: 4882.14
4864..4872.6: 4868.67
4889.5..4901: 4899.04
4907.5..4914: 4909.20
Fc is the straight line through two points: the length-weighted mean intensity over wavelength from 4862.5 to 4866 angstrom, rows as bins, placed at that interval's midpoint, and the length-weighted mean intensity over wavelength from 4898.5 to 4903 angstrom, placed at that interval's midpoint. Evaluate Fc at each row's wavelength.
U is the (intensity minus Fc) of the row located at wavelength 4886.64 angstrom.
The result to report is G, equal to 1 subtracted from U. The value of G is 4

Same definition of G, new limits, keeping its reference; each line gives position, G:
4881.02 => 8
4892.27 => -10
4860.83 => 6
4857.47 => 18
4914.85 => -13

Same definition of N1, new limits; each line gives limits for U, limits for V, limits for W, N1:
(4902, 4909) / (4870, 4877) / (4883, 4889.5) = 0.95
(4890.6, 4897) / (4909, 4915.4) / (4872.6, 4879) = 1.03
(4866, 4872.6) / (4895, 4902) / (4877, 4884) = 1.03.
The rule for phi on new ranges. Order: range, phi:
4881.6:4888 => 77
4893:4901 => 76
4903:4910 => 76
